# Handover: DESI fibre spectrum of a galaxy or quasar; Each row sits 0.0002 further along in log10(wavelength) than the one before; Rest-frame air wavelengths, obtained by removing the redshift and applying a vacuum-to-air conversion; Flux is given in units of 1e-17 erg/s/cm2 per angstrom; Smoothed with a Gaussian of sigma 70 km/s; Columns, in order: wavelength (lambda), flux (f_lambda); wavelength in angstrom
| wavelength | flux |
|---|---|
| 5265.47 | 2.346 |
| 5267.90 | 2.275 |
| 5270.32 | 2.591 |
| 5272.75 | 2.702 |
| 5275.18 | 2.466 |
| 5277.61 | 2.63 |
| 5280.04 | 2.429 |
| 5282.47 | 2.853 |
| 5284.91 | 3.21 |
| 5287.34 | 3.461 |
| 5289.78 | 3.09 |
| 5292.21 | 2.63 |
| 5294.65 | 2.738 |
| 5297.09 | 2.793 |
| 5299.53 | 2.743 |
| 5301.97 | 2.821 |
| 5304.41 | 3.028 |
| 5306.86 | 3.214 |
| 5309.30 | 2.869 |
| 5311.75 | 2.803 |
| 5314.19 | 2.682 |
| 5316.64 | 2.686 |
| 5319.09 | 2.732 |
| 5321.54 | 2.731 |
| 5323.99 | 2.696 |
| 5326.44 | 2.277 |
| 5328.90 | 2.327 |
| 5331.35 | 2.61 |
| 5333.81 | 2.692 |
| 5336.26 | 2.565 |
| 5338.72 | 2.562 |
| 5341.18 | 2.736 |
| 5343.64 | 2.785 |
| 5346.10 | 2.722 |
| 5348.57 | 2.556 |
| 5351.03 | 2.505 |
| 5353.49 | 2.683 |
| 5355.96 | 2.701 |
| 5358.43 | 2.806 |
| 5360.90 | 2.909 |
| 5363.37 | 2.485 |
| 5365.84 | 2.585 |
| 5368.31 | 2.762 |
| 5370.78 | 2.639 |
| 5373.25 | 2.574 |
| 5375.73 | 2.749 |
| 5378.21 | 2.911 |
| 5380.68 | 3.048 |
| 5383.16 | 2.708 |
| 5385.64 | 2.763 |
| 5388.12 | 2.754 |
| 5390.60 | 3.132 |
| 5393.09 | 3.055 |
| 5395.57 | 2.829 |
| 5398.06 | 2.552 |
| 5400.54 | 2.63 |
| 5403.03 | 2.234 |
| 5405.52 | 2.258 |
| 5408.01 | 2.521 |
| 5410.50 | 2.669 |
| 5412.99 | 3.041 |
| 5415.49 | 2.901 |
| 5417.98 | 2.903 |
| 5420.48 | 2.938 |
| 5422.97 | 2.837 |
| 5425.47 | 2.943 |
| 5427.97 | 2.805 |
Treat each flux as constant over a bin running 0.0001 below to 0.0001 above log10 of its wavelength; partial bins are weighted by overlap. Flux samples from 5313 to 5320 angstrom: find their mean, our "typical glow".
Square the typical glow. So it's 7.3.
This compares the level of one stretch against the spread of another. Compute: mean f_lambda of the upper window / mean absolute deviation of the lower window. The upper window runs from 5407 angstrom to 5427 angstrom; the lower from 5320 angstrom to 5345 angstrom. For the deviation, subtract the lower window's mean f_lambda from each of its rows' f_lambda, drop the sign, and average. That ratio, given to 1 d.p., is 21.5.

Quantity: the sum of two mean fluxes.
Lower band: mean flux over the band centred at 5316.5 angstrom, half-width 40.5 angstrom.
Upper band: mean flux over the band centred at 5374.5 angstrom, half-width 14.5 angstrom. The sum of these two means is 5.48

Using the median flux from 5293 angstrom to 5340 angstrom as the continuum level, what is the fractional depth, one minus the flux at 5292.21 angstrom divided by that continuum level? 0.037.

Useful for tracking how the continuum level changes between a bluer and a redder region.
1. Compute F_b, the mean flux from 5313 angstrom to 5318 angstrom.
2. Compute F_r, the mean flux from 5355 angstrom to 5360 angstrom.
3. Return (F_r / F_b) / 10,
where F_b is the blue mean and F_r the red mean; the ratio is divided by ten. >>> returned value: 0.103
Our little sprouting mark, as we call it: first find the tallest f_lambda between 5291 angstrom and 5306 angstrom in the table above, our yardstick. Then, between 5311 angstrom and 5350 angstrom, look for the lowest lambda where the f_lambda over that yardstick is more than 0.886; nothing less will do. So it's 5311.75 angstrom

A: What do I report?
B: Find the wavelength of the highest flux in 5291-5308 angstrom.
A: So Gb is 5306.86 angstrom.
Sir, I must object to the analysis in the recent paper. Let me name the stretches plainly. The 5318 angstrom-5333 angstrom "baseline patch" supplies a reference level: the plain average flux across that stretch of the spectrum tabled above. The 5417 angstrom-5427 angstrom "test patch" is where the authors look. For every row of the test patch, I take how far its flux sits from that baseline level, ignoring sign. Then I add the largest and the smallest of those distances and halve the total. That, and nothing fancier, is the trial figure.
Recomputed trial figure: 0.33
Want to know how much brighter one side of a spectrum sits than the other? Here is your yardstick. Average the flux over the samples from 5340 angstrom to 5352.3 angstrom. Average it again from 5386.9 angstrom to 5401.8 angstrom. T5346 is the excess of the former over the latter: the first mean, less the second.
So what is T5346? -0.16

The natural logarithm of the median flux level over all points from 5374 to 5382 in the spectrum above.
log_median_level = 1.07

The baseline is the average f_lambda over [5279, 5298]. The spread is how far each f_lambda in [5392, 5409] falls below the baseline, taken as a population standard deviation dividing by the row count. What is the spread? 0.27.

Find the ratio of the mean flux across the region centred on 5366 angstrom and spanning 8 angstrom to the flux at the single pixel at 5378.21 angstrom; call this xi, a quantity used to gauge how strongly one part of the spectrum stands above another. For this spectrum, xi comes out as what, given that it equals 0.90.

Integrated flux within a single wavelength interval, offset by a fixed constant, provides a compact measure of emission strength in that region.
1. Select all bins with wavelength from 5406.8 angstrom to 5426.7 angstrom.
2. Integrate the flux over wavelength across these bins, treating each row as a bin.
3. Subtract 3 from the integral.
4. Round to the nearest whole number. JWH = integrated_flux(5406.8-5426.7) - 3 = 54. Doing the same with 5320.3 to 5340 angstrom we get 47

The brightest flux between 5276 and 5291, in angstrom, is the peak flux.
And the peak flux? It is 3.461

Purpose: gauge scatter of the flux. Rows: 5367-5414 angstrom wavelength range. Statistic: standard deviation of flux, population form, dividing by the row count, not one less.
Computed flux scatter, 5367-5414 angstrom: 0.24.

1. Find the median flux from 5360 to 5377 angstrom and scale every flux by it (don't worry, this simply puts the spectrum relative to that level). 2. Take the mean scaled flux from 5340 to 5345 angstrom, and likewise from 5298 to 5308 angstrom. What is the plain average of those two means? 1.08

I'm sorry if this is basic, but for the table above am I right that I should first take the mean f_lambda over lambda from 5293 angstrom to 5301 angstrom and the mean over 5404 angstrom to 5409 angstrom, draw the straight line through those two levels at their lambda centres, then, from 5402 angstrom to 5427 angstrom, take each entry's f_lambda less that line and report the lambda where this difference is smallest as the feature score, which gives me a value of 5403.03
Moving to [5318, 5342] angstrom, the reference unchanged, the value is 5326.44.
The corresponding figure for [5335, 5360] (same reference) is 5351.03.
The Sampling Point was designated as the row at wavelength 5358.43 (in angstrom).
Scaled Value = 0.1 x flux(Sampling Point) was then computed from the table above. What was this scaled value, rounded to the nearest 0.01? 0.28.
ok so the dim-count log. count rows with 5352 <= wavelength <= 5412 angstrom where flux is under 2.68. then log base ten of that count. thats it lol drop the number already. 1.00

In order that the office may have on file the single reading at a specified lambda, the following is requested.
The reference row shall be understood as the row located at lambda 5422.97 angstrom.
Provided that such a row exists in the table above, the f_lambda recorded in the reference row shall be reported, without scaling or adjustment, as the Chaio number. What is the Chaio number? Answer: 2.837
